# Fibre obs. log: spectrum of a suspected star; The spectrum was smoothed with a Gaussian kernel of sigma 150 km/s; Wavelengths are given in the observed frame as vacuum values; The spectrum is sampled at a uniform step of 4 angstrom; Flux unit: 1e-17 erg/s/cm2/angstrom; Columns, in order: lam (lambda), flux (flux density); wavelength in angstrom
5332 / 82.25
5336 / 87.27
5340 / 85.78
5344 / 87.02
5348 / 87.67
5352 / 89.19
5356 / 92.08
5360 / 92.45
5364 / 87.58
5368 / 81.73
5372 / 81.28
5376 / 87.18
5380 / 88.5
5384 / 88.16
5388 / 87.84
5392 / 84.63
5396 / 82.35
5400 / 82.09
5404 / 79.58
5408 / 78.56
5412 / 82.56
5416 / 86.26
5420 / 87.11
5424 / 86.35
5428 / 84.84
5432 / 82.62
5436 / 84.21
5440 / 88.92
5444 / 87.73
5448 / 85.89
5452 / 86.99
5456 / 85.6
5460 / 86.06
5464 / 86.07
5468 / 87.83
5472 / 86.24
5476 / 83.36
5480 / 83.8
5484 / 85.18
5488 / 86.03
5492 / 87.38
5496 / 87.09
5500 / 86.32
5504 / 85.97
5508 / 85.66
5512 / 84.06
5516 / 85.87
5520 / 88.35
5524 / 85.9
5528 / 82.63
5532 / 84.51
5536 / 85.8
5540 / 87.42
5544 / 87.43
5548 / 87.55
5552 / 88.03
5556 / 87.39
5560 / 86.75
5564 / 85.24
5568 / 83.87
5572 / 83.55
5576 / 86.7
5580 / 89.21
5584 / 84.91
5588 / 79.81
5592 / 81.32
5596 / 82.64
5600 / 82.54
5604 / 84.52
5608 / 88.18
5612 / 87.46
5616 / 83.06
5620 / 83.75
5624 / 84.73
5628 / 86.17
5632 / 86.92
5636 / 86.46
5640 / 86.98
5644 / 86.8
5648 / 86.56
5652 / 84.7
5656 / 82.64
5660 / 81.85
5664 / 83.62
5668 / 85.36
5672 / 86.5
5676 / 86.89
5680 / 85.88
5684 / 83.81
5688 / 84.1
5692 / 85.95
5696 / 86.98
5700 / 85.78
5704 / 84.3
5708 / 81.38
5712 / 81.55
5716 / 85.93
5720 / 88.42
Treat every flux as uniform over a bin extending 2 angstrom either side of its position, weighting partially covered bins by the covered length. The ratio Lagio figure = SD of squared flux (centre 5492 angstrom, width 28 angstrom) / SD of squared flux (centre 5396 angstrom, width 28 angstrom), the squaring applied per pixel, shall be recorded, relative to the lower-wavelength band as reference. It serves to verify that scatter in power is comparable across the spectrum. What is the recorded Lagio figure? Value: 0.33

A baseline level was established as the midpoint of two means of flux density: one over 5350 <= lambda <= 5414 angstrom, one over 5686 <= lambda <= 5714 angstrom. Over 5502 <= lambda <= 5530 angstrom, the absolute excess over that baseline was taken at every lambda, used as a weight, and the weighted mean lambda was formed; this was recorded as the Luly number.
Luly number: 5518.4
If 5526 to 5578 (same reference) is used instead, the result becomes 5551.1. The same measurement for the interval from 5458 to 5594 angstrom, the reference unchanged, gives 5534.2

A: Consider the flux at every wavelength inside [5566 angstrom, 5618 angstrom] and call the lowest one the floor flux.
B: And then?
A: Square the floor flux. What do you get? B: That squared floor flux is 6370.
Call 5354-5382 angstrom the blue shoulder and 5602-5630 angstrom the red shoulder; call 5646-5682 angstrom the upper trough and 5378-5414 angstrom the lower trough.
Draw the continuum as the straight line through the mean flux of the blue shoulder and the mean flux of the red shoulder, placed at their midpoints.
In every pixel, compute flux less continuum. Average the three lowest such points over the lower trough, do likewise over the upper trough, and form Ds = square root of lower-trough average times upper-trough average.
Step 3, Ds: 4.1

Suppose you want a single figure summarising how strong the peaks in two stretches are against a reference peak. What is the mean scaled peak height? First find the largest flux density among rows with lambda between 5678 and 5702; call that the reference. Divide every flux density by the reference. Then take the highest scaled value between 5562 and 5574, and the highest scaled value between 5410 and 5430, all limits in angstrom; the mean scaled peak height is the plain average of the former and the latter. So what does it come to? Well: 0.991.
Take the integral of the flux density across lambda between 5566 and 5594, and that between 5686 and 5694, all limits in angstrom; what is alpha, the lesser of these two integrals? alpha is 680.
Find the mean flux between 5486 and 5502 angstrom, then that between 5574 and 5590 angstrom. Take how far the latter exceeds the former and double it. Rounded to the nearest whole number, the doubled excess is -3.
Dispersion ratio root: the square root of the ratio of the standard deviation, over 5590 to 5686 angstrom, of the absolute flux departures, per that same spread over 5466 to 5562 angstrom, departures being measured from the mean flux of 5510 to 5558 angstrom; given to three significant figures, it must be 1.25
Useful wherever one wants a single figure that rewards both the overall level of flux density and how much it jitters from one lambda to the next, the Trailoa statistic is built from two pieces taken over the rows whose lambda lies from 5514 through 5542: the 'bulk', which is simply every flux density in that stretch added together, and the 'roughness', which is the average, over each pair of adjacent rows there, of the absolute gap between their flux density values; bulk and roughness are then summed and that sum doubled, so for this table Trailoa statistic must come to 1205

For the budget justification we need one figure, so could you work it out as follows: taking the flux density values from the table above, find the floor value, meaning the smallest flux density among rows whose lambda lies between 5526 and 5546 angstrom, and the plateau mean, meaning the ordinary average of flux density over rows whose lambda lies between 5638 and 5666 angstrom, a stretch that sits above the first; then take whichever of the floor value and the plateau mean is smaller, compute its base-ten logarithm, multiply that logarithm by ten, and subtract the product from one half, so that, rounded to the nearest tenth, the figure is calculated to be -18.7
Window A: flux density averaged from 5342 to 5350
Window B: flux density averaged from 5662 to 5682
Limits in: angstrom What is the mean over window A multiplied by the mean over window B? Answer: 7481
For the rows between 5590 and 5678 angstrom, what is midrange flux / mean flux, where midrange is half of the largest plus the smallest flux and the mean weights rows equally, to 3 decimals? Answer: 0.997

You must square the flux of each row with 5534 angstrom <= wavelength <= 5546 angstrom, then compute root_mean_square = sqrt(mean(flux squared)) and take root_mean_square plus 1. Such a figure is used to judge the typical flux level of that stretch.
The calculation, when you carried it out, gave 87.9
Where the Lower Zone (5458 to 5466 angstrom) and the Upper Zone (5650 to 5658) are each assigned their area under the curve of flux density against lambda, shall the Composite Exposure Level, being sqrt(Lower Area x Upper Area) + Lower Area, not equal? 1367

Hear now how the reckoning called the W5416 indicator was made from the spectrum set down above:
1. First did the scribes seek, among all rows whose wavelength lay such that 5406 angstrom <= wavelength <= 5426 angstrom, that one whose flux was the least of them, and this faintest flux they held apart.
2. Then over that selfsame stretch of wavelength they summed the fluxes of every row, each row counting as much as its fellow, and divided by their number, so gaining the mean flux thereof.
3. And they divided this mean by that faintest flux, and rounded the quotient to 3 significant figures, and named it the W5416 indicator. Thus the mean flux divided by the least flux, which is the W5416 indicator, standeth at 1.07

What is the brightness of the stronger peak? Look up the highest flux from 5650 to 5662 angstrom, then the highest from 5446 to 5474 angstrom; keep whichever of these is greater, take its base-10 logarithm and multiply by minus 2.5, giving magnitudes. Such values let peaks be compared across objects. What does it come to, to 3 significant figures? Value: -4.86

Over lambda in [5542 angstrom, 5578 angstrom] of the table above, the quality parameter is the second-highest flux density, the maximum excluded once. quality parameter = 87.55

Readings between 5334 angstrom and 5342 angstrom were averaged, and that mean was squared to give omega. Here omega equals 7487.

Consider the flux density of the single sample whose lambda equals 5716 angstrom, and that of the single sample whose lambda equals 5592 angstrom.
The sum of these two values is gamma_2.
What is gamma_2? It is 167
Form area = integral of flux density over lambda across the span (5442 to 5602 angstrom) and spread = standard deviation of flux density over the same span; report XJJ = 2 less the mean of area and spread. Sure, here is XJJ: -6848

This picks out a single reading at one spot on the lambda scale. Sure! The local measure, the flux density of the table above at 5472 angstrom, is 86.24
